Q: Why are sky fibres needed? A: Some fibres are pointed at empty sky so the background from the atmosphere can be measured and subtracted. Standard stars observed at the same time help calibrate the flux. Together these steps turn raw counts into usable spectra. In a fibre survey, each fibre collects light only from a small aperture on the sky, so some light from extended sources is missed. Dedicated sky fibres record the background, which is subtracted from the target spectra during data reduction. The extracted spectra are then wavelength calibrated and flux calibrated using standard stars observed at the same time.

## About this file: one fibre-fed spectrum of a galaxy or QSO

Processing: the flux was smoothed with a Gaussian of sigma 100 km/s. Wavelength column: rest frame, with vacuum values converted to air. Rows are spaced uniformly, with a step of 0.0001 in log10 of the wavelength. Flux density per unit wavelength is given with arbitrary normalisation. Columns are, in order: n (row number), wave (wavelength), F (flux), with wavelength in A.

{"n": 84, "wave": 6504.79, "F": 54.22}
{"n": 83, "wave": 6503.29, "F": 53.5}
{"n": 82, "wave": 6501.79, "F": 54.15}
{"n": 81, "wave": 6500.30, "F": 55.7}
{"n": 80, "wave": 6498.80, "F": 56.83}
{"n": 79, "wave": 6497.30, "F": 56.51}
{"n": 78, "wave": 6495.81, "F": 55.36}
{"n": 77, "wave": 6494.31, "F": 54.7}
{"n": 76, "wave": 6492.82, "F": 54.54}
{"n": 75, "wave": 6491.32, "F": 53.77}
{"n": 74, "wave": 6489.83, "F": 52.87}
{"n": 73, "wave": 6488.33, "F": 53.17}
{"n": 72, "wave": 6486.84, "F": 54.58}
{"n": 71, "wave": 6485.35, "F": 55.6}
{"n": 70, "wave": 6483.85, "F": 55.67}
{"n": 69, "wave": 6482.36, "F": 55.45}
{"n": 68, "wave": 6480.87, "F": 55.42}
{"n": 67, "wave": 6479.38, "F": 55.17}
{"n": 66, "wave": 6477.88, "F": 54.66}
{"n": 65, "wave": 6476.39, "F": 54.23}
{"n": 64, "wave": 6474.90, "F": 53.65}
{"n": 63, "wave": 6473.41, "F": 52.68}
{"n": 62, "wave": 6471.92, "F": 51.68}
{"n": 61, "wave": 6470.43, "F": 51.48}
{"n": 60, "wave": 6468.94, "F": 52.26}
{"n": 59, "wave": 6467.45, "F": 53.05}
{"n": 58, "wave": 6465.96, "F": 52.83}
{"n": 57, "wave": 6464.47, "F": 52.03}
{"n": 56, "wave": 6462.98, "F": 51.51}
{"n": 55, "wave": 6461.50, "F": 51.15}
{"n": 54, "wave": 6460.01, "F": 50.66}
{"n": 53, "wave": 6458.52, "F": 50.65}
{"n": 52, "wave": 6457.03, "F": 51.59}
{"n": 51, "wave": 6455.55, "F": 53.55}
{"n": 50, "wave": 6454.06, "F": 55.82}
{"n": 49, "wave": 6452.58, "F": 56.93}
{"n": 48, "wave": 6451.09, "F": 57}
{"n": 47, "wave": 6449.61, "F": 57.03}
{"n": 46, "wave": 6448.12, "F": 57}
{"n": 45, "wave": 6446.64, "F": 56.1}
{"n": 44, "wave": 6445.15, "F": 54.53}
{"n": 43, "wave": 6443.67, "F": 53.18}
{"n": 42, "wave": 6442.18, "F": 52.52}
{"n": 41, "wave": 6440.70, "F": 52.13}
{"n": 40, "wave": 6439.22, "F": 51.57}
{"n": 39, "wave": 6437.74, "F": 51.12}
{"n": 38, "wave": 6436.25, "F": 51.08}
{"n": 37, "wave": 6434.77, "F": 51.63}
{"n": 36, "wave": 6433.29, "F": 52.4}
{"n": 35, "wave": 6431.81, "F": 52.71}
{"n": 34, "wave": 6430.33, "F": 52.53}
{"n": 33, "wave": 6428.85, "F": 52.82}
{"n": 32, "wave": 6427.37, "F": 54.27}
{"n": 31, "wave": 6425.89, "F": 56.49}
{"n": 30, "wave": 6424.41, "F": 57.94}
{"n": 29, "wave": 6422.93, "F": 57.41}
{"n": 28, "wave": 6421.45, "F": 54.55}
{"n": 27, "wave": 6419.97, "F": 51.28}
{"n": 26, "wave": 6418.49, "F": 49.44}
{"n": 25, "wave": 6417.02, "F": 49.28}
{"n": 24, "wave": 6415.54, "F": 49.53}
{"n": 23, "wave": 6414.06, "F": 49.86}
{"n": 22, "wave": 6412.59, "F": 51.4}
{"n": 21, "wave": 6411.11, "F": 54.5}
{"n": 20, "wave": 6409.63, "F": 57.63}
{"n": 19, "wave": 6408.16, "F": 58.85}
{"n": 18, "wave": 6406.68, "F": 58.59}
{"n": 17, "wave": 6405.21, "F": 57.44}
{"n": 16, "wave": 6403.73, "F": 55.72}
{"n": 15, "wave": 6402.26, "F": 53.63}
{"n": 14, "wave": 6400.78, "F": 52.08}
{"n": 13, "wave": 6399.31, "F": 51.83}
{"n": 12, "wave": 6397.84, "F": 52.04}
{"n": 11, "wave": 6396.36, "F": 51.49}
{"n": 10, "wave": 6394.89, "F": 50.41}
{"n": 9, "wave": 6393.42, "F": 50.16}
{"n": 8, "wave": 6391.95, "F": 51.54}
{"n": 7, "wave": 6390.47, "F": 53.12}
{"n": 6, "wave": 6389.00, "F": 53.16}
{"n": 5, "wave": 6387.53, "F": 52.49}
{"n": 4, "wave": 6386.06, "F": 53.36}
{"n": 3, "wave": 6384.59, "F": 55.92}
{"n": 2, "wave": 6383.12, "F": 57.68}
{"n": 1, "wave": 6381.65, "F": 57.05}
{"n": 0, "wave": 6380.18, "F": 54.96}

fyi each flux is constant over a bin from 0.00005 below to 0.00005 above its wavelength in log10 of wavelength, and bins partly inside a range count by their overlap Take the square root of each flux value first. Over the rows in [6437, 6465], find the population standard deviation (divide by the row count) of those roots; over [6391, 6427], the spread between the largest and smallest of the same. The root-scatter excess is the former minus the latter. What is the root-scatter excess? -0.491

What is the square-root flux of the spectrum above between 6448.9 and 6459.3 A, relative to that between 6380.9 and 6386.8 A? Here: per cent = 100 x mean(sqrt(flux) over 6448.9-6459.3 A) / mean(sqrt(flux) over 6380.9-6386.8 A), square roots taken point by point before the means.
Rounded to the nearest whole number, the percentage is 99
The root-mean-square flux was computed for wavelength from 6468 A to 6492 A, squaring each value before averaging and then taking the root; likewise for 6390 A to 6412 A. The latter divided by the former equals 1.002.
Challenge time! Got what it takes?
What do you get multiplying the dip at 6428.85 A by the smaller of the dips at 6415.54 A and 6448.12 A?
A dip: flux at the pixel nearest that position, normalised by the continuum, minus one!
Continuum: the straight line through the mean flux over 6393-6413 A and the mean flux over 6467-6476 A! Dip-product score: 0.001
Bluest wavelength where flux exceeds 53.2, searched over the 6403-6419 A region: 6403.73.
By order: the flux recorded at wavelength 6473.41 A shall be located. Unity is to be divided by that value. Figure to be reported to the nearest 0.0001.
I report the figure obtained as 0.0190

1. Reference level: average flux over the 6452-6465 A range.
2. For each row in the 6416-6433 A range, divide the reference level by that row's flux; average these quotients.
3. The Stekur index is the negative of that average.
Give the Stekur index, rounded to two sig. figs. -0.99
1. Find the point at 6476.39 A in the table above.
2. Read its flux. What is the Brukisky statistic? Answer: 54.23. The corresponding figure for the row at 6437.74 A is 51.12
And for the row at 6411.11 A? 54.5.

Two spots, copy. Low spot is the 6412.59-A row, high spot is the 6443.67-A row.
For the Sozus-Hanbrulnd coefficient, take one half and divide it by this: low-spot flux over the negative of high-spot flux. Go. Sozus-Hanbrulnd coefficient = -0.517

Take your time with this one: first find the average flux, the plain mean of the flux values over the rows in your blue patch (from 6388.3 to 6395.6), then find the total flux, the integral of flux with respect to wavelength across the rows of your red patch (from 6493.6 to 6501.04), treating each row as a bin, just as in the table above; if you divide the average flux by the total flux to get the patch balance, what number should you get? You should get 0.124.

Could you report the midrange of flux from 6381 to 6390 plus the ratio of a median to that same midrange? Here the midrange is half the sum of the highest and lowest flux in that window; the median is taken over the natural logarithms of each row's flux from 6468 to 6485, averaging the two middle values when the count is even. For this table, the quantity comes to 55.2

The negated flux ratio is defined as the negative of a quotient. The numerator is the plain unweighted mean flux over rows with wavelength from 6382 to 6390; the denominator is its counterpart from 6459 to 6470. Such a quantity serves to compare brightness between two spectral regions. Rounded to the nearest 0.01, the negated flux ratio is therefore -1.05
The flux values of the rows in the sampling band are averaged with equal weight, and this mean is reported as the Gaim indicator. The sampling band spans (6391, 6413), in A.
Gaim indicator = 53.8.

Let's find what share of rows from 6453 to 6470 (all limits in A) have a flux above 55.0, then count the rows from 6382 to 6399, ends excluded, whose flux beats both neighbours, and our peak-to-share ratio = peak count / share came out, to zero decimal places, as 11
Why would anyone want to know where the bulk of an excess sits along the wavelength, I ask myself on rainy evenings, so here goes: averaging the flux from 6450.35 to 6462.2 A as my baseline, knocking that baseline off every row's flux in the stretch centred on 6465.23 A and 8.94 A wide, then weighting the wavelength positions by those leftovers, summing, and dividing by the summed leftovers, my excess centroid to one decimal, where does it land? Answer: 6464.2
